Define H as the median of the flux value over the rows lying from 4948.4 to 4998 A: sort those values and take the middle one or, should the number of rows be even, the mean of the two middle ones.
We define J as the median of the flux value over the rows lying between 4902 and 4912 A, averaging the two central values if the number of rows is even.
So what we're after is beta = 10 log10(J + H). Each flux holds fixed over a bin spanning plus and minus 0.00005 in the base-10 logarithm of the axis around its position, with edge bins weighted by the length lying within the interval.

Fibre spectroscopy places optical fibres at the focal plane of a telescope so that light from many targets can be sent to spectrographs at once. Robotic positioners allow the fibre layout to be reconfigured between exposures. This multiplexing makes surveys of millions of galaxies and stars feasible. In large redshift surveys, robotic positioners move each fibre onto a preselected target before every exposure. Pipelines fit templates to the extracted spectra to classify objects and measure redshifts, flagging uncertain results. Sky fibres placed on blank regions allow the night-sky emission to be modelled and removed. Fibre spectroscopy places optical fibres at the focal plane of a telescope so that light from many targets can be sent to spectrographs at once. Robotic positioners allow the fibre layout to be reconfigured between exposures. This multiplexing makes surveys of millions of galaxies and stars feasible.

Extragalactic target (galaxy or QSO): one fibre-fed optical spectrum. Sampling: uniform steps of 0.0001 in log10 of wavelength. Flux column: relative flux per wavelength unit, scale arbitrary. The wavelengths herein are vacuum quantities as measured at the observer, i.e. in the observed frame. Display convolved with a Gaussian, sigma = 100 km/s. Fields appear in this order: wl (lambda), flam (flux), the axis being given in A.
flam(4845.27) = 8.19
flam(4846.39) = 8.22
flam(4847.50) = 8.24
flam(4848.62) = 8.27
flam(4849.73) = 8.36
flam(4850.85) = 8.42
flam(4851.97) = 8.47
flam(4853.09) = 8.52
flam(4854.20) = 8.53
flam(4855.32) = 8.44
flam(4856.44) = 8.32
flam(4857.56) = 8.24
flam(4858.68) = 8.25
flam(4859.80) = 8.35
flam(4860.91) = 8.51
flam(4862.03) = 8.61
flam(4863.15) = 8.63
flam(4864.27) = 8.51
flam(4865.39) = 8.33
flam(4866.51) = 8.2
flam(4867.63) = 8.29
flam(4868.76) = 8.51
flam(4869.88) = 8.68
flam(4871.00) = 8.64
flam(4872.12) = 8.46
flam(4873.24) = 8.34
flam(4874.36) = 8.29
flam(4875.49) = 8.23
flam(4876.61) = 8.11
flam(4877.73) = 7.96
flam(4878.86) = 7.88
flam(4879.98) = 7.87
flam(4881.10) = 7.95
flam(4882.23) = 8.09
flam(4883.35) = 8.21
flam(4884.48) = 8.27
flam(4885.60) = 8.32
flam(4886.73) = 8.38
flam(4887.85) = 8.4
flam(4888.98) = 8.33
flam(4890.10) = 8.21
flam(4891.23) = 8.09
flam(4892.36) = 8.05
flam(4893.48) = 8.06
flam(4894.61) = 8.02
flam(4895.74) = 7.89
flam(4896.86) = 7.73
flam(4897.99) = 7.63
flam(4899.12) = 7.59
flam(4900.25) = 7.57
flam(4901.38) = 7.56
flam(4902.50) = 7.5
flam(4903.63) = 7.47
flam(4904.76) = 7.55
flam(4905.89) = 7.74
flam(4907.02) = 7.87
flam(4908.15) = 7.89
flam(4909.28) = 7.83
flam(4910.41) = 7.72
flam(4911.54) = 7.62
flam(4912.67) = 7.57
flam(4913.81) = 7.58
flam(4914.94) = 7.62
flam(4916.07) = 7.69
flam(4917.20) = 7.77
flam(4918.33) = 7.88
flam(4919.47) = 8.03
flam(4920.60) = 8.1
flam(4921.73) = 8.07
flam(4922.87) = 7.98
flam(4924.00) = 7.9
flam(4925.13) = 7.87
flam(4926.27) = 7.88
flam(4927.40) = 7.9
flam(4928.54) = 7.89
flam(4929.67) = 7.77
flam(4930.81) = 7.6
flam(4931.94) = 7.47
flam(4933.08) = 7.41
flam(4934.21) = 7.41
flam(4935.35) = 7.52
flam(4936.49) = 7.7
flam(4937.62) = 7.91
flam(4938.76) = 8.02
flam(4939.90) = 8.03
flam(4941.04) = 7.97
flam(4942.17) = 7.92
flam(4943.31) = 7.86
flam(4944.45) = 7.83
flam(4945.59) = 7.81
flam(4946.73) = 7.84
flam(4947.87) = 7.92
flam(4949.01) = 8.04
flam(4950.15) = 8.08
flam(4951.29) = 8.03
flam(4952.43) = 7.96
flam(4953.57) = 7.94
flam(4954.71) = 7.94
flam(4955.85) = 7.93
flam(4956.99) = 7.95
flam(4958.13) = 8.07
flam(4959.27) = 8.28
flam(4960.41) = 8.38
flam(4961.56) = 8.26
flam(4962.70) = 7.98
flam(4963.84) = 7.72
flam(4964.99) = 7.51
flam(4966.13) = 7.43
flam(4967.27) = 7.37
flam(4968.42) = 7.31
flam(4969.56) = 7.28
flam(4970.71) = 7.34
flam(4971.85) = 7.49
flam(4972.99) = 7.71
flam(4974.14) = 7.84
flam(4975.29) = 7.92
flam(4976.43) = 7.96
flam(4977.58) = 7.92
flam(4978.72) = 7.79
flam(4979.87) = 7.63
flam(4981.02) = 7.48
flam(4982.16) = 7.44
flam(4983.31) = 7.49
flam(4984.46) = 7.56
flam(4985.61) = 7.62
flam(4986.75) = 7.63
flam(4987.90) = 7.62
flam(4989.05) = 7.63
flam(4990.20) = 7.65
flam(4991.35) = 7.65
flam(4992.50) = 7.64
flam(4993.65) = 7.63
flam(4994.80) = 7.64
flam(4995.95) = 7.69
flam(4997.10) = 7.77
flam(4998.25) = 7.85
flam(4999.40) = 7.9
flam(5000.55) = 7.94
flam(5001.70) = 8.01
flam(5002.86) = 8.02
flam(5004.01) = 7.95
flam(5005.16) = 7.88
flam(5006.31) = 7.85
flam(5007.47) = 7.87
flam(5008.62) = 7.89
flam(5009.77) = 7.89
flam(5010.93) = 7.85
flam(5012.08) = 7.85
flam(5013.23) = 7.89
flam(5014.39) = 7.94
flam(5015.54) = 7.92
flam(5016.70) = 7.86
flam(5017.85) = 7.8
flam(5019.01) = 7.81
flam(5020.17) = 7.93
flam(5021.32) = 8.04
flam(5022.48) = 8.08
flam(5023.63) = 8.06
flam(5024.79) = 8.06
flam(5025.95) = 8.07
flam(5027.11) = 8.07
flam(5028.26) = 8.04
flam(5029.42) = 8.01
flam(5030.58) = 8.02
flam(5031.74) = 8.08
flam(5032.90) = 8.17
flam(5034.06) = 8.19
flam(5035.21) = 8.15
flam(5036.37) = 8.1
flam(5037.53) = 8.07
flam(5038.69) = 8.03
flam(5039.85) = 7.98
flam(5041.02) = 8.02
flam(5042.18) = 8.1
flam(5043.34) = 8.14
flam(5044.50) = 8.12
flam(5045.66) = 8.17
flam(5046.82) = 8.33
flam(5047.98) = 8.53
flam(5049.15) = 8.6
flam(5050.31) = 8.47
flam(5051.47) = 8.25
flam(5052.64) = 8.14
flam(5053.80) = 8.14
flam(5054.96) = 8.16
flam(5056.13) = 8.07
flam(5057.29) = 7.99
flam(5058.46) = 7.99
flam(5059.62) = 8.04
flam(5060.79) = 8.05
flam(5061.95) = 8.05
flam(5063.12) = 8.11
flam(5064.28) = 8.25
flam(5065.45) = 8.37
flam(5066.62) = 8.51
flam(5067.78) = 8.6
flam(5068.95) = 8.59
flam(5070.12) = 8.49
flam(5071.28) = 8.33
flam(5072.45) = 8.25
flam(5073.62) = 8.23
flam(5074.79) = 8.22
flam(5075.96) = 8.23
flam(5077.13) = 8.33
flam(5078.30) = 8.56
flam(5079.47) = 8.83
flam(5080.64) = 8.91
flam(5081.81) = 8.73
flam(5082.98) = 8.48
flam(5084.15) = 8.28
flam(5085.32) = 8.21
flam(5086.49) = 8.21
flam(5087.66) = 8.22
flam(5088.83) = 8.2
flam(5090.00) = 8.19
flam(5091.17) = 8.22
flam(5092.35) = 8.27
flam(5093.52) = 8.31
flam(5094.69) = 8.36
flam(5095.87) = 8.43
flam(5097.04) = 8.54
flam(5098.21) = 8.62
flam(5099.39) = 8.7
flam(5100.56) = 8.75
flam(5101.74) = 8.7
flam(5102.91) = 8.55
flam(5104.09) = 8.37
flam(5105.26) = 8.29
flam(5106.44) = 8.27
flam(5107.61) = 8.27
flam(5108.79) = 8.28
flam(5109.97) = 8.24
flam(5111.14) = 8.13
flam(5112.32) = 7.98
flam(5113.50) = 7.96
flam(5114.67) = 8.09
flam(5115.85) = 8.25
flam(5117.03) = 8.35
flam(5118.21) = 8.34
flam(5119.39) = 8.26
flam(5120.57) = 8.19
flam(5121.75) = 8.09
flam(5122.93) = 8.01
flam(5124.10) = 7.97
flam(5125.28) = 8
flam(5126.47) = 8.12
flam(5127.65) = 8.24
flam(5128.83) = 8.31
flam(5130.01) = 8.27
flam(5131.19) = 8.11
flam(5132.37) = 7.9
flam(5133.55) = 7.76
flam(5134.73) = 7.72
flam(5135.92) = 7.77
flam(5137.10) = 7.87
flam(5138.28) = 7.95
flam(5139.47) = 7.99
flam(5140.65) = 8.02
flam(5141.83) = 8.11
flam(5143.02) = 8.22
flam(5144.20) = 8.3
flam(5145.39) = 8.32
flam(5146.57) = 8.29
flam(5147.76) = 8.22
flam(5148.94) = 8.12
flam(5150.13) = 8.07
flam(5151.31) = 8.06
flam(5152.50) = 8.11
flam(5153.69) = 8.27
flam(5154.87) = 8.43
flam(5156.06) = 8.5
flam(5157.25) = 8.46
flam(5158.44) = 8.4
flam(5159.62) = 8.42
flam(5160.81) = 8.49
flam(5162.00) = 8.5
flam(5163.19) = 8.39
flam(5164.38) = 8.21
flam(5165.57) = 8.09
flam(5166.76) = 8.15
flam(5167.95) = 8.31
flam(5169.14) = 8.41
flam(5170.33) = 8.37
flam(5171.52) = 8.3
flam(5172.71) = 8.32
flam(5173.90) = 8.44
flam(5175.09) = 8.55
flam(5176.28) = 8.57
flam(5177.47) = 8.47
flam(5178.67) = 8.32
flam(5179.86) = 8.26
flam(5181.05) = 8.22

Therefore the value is 11.9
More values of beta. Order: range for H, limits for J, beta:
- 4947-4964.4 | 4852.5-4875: 12.2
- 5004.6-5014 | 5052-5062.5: 12.0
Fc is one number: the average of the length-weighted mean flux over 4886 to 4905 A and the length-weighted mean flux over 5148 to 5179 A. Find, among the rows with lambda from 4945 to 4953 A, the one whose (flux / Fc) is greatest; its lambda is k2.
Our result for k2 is 4950.15 A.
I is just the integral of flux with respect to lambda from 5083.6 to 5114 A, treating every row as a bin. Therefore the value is 253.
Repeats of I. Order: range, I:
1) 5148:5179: 258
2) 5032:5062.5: 249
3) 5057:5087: 250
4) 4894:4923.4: 228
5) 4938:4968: 238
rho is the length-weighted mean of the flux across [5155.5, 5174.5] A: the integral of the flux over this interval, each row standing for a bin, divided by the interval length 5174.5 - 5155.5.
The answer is 8.36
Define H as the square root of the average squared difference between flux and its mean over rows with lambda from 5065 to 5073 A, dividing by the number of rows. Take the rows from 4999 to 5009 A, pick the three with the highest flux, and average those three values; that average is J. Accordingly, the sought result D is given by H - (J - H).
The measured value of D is -7.74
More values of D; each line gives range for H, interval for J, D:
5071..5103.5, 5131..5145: -7.77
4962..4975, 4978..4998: -7.30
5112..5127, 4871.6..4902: -8.14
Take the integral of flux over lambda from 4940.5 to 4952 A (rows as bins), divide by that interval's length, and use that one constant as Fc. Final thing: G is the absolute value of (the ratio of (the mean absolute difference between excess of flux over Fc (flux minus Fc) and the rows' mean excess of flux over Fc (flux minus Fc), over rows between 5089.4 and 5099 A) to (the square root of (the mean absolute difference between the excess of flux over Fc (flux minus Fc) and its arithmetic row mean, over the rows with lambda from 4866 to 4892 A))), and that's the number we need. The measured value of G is 0.30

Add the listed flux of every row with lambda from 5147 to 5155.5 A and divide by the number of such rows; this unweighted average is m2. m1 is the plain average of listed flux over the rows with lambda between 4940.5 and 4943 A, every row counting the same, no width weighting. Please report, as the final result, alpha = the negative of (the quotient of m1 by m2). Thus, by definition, -0.97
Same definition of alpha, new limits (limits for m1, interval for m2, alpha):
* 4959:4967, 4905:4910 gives -1.01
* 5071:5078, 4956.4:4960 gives -1.02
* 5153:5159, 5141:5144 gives -1.03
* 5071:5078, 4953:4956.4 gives -1.04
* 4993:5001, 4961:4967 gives -1.00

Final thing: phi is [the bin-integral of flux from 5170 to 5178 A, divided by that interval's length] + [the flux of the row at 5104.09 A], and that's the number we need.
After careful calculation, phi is 16.8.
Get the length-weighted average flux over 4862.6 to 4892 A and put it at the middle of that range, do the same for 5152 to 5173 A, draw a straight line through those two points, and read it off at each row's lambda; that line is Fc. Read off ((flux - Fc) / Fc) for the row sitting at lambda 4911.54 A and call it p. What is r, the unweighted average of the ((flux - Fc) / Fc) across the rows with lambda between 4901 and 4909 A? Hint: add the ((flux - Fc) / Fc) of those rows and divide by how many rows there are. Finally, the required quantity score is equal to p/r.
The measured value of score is 1.06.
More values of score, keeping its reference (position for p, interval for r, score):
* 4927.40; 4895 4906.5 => 0.59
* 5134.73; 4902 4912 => 1.03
